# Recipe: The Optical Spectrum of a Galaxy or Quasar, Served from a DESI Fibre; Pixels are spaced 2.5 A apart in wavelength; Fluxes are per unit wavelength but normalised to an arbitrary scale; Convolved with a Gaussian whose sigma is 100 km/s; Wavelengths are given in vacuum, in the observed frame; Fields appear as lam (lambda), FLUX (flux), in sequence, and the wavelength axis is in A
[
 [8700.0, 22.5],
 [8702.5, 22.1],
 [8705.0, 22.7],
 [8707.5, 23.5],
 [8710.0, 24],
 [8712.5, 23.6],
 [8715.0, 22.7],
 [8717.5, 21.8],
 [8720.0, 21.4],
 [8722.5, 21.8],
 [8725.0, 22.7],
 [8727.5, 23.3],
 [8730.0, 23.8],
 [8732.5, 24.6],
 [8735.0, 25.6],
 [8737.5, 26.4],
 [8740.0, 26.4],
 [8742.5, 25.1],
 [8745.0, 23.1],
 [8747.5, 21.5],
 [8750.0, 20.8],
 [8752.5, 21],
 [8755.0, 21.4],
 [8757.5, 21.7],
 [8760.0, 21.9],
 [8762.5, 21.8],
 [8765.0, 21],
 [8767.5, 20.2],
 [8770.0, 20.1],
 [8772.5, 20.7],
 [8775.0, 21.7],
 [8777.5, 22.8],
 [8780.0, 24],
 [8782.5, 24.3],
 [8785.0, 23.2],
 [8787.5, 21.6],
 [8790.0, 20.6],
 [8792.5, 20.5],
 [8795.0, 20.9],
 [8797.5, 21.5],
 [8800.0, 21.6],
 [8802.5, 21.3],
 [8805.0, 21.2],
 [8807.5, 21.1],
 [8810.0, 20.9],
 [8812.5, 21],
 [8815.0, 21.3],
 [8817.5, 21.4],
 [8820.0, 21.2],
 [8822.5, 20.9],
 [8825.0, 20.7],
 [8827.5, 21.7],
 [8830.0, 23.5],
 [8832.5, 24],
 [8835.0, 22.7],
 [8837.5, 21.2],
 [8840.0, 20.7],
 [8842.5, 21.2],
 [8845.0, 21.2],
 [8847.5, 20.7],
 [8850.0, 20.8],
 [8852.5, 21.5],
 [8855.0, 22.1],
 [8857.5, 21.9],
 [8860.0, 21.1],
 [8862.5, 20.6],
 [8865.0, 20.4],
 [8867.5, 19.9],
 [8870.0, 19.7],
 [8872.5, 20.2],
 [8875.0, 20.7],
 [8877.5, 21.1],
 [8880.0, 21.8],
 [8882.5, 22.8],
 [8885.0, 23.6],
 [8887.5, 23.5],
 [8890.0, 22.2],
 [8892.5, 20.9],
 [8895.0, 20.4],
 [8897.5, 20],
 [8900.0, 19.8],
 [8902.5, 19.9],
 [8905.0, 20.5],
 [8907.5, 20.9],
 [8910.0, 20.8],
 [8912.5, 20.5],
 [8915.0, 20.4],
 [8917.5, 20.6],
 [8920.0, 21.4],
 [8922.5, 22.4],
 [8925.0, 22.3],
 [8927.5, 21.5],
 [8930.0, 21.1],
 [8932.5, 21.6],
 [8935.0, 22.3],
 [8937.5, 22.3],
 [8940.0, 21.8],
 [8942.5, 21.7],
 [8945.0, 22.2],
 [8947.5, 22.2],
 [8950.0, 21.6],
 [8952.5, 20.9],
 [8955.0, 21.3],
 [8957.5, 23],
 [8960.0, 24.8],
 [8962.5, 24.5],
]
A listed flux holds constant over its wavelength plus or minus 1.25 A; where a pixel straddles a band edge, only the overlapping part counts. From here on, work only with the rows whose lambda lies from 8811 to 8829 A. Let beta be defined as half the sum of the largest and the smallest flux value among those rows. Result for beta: 21.2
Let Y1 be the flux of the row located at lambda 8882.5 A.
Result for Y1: 22.8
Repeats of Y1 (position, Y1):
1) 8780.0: 24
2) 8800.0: 21.6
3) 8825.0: 20.7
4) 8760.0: 21.9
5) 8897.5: 20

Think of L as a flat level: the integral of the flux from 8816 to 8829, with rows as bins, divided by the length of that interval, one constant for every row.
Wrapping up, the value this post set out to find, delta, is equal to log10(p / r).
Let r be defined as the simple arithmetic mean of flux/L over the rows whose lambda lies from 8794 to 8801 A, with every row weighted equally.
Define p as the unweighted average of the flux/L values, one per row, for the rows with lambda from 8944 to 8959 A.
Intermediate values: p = 1.030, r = 1.01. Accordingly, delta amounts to 0.011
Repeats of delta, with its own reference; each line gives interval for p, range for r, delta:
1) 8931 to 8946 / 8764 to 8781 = 0.010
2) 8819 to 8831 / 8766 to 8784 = -0.007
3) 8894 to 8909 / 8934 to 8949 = -0.038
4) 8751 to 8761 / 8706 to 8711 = -0.043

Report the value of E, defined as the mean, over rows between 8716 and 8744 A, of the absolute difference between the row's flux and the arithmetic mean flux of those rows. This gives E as 1.56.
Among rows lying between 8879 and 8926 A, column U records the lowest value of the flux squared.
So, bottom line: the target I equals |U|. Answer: 392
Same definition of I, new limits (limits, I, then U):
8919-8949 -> 445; 445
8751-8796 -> 404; 404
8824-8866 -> 416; 416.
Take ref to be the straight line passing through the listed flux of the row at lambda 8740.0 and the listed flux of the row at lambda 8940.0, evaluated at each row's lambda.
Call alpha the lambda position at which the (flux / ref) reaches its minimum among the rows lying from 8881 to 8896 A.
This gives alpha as 8895.0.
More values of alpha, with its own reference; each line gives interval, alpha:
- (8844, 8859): 8847.5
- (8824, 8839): 8825.0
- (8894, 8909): 8900.0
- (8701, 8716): 8702.5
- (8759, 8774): 8770.0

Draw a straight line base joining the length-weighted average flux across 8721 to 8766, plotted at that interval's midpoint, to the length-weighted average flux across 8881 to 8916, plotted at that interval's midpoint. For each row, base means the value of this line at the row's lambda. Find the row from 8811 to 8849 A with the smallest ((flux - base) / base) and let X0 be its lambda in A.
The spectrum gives 8825.0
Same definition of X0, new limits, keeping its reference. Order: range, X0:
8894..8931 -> 8900.0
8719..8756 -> 8750.0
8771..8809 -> 8772.5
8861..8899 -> 8870.0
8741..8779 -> 8770.0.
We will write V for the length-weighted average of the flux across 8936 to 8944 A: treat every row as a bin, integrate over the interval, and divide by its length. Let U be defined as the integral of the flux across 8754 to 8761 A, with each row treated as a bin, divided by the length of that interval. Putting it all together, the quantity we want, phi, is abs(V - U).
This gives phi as 0.3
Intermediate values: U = 21.7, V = 22.0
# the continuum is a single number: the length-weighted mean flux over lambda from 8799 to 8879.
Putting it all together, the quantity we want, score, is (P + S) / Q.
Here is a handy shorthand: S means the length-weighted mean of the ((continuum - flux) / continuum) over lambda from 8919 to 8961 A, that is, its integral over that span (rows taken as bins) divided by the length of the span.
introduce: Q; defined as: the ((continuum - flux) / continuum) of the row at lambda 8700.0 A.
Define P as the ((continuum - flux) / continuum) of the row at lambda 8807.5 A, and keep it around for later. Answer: 0.5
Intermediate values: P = 0.006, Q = -0.060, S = -0.04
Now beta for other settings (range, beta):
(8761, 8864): 22.2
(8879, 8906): 21.7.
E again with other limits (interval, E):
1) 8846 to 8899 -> 0.91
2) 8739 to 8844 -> 1.01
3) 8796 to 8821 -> 0.17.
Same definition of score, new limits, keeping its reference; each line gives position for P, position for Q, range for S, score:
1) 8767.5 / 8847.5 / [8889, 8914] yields 3.2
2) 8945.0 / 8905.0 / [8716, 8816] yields -2.6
